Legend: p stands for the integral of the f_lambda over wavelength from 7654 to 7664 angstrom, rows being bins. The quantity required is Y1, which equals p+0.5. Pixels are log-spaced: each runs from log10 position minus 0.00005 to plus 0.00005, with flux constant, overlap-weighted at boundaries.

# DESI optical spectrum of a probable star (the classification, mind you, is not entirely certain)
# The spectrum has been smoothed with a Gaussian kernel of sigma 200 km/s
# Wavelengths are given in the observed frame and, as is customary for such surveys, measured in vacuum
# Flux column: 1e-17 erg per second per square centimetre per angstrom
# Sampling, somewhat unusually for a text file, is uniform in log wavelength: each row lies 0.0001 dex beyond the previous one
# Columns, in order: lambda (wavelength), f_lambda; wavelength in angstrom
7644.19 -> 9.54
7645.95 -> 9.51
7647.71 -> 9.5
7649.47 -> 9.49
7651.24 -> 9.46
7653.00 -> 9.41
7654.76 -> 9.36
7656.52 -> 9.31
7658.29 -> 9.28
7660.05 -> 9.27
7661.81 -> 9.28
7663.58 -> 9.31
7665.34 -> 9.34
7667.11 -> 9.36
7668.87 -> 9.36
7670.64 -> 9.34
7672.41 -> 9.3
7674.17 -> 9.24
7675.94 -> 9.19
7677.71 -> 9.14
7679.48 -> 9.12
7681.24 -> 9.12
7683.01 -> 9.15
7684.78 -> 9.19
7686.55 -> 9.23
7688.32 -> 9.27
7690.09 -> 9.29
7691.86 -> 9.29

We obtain 93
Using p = 93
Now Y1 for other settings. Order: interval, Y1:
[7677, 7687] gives 92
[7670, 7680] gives 93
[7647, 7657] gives 95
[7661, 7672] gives 103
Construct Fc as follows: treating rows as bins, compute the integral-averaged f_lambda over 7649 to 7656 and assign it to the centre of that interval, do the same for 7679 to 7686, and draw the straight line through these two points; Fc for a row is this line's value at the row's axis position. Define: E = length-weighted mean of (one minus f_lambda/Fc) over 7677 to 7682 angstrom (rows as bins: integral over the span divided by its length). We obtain 0.006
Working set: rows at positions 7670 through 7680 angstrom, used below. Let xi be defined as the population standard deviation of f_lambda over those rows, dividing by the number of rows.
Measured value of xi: 0.080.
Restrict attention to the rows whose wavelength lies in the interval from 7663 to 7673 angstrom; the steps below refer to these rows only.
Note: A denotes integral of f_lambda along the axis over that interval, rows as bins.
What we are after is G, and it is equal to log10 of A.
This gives 1.97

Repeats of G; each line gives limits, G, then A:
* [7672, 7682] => 1.96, 92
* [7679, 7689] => 1.96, 92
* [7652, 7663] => 2.01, 103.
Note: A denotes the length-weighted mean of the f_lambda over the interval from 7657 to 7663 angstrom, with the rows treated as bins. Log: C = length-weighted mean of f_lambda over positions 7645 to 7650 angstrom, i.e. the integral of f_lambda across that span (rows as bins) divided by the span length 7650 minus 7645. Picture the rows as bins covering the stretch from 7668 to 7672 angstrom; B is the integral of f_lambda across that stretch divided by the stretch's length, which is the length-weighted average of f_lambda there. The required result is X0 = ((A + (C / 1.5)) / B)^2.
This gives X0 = 2.80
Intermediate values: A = 9.27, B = 9.326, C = 9.51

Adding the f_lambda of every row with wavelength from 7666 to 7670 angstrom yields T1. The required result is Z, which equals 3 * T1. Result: 56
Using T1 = 19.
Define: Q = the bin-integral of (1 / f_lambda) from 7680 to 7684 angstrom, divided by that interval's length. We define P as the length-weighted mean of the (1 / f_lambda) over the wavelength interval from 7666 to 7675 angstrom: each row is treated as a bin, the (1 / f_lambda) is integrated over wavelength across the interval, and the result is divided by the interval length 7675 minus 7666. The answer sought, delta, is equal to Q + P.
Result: 0.217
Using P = 0.107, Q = 0.110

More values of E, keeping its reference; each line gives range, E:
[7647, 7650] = -0.004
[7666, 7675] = -0.006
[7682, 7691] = -0.011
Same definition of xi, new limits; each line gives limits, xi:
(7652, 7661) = 0.052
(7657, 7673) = 0.033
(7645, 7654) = 0.036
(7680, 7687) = 0.041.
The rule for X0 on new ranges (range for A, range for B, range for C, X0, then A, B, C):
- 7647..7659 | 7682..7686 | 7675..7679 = 2.86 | 9.40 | 9.169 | 9.15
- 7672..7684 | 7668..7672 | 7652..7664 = 2.72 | 9.18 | 9.326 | 9.32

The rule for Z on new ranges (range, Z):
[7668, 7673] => 84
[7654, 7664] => 167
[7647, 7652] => 85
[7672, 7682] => 165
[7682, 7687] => 83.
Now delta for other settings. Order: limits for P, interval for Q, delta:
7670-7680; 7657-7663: 0.216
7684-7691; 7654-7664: 0.216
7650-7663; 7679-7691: 0.216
